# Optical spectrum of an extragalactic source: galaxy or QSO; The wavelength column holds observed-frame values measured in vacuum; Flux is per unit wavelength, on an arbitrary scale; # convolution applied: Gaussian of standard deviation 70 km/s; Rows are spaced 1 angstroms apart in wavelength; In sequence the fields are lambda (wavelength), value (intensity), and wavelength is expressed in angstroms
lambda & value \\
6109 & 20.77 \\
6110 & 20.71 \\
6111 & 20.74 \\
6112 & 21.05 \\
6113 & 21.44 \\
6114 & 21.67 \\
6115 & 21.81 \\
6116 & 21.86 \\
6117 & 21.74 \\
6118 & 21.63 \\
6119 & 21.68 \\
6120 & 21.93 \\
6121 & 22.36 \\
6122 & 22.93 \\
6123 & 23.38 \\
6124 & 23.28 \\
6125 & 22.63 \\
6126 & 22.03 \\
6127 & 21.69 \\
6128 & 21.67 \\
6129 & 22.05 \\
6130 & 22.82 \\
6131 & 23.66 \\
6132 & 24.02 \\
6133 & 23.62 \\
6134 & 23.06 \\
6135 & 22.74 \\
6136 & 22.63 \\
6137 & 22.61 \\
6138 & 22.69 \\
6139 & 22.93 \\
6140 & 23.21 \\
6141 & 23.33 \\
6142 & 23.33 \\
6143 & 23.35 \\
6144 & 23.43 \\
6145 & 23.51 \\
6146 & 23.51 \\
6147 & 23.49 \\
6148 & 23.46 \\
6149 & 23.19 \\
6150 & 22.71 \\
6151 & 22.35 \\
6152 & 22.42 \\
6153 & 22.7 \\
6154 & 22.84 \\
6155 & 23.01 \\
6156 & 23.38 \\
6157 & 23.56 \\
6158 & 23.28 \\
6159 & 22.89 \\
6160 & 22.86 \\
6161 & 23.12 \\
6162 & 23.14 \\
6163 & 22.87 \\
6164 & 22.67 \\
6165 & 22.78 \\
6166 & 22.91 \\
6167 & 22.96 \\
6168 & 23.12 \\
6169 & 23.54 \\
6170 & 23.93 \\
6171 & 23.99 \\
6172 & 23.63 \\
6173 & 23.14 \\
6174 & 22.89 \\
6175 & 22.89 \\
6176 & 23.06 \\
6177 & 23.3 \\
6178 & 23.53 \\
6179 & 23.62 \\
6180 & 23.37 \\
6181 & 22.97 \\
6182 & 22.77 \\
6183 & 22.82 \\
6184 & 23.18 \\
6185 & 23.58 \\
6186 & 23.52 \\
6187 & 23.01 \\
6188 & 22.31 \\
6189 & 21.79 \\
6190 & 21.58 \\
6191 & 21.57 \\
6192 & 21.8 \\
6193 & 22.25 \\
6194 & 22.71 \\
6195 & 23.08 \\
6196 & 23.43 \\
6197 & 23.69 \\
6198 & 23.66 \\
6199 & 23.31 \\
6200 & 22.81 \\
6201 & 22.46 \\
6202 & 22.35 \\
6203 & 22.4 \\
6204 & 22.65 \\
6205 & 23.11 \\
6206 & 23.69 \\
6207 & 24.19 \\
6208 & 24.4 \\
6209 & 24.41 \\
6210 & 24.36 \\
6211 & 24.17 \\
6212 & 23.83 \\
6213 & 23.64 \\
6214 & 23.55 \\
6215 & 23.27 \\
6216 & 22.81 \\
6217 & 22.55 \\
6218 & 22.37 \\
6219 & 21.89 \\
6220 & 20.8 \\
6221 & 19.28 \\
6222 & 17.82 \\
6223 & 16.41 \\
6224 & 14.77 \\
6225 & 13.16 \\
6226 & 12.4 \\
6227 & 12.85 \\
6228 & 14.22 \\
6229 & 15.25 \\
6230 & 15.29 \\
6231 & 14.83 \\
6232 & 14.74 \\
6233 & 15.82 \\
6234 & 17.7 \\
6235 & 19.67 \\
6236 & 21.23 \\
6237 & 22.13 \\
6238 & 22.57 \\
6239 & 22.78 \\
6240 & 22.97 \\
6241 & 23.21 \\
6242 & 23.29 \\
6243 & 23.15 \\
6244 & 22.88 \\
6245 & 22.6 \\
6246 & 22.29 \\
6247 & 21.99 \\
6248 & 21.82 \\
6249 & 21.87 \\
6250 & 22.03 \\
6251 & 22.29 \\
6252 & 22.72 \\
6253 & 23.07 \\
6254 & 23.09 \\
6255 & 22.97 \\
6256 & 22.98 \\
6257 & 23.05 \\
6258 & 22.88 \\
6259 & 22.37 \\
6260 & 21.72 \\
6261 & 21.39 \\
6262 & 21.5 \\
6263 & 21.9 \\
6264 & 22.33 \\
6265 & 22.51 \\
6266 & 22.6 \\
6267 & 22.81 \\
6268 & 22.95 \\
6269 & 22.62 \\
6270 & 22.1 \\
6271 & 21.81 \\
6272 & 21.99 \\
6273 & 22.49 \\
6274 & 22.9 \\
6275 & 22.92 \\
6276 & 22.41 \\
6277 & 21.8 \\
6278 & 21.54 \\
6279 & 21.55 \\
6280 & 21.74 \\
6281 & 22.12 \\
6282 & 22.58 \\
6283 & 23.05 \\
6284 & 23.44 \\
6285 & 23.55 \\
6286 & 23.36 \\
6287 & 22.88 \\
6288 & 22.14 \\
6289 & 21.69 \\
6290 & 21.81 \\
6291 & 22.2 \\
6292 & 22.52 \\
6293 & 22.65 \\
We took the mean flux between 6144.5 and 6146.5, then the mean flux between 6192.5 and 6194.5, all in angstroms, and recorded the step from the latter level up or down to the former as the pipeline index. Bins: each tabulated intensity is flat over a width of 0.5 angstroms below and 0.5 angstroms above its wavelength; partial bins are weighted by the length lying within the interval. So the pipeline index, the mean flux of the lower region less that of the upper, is 1.0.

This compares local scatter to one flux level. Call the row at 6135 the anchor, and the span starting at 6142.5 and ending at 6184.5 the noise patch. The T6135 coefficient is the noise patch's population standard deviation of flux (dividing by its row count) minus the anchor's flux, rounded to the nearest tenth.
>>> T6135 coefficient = -22.4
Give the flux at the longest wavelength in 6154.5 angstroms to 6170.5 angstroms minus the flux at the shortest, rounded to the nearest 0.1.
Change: 0.9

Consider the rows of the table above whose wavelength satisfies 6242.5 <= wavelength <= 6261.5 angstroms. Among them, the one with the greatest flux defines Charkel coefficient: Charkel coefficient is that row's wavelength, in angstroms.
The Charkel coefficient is 6243 angstroms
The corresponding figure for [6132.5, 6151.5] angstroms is 6133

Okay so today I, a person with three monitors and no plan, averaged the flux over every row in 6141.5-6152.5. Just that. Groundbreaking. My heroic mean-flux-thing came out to 23.2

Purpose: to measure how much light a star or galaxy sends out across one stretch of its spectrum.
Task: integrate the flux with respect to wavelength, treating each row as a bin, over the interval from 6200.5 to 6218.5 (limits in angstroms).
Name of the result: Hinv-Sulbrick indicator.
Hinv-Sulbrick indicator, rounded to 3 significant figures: 420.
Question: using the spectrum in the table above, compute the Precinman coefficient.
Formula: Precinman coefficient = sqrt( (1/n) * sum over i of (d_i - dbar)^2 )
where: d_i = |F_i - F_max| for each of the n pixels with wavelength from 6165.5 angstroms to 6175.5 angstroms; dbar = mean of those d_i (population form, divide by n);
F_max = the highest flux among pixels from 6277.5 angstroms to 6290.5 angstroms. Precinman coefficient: 0.22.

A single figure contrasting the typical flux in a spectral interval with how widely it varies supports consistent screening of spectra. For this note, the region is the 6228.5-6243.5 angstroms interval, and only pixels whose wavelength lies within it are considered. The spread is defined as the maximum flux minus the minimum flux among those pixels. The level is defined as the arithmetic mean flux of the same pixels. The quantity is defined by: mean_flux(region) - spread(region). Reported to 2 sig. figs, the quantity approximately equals 11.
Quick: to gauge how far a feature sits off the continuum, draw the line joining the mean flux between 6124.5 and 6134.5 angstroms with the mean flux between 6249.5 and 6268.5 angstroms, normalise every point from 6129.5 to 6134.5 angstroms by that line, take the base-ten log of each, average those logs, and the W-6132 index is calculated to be 0.013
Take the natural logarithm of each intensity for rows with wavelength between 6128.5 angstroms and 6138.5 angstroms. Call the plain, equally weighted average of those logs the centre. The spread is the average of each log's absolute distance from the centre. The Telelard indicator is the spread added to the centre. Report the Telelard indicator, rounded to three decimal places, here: 3.156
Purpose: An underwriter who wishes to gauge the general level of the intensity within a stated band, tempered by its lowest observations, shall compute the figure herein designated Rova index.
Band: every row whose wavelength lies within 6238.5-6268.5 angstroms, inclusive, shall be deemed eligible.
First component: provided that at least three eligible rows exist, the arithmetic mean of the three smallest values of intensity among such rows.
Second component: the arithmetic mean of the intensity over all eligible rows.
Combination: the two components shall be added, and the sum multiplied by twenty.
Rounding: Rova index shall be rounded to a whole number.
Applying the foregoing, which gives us 881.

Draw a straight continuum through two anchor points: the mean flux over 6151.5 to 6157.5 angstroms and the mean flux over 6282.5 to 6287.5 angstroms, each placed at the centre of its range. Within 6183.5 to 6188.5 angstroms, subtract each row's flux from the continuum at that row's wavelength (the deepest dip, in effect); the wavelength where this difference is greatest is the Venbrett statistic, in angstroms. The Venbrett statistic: 6188 angstroms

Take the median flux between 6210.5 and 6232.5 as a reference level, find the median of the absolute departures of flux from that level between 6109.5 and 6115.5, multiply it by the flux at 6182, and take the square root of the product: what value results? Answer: 7.8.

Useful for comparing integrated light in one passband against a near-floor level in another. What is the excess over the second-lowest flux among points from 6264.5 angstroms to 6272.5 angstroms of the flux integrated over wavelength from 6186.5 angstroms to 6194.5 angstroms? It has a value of 155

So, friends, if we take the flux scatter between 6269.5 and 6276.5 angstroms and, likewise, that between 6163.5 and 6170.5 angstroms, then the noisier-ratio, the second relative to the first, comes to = 1.04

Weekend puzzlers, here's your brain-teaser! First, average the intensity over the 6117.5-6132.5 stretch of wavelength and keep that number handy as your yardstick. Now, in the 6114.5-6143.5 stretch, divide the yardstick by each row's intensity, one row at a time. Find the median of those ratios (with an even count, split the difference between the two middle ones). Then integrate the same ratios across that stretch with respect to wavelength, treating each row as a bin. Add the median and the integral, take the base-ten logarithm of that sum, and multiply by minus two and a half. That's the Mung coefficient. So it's -3.7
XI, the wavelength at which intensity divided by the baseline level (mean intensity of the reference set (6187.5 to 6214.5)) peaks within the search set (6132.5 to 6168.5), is 6133 angstroms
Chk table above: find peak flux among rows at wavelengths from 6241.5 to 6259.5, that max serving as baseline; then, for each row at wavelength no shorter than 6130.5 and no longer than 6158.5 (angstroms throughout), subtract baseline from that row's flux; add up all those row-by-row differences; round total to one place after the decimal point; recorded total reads -4.1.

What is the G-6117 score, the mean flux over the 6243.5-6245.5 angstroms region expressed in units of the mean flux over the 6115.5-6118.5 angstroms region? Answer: 1.05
